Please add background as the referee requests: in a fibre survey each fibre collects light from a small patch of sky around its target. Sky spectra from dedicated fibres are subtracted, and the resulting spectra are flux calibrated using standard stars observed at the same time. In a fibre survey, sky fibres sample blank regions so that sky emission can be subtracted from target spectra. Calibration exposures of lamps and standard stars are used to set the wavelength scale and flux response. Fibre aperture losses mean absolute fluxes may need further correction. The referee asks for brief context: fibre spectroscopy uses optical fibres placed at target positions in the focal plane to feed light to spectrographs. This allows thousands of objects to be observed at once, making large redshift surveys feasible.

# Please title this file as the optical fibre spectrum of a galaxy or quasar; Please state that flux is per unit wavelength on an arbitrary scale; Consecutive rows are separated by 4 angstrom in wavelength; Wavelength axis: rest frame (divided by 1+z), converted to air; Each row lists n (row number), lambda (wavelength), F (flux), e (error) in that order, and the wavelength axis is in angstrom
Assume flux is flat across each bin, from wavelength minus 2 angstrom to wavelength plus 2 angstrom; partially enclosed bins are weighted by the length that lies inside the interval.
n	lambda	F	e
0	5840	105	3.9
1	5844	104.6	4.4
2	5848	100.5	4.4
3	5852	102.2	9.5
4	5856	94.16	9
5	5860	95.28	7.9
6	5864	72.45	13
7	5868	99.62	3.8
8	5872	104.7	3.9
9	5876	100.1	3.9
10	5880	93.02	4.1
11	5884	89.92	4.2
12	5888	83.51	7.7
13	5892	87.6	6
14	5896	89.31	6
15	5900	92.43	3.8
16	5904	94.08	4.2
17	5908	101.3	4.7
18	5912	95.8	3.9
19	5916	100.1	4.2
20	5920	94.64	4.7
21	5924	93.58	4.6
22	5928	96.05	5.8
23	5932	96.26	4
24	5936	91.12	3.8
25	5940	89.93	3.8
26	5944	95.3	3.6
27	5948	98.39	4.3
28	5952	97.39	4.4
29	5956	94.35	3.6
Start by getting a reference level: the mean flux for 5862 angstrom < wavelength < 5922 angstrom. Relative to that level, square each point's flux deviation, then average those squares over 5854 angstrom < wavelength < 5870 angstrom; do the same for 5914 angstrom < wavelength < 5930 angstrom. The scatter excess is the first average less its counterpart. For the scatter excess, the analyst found 105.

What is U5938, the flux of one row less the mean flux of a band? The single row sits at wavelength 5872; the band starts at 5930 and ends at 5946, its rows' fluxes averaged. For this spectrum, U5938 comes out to 12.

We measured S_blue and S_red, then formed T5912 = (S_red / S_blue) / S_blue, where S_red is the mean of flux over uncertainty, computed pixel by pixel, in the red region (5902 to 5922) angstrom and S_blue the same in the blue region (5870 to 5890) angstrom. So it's 0.05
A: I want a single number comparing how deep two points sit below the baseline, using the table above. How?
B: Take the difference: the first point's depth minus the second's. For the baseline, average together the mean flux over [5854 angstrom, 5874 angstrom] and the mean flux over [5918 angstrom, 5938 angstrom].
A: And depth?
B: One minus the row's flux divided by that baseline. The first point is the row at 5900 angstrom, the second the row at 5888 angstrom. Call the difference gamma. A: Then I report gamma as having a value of -0.10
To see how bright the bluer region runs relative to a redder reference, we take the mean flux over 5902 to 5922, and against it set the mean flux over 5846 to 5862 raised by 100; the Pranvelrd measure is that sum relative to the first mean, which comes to 2.04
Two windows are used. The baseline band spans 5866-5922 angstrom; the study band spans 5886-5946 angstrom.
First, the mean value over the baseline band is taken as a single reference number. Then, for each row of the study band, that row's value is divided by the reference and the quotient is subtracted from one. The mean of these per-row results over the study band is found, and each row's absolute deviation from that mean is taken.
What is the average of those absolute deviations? 0.04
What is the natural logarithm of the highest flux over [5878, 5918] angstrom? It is 4.62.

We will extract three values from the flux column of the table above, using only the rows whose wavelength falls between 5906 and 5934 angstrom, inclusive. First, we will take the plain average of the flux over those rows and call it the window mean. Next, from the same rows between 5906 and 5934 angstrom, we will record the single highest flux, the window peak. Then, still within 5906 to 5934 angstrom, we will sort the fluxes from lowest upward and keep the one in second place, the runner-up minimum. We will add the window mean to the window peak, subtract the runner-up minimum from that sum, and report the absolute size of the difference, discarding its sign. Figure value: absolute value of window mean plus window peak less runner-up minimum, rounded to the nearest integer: 103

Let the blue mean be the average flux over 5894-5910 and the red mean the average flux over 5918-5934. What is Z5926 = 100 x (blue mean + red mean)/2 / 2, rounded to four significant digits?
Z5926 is 4735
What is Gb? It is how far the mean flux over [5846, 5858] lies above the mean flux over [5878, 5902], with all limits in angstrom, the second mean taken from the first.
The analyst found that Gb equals 10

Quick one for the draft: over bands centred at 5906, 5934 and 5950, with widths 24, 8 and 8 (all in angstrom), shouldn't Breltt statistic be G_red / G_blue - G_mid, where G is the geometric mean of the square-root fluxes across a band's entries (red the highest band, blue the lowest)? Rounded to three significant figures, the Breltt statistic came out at -8.66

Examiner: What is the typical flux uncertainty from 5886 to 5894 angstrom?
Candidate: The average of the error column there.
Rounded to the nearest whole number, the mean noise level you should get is 7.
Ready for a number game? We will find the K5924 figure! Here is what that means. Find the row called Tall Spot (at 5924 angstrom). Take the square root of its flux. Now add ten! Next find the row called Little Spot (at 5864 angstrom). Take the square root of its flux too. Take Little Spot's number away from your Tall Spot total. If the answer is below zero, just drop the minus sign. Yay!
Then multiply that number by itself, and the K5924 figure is 125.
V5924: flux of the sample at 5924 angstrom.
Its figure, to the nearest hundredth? 93.58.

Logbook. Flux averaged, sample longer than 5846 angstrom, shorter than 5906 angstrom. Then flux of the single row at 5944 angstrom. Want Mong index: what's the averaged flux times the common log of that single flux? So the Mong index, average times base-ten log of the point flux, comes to 185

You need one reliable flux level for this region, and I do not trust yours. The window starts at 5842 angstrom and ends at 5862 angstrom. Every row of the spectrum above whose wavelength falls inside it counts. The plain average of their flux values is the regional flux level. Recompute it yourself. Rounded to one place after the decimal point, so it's 99.3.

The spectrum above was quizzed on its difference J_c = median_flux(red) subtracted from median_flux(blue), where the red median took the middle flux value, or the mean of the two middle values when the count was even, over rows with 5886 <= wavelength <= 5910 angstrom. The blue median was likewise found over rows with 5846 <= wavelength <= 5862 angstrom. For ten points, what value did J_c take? 7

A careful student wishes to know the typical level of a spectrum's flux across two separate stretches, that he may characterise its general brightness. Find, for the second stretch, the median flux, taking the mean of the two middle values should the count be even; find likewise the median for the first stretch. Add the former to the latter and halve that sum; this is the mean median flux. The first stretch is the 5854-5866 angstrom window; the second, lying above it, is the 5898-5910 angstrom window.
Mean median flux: 94.1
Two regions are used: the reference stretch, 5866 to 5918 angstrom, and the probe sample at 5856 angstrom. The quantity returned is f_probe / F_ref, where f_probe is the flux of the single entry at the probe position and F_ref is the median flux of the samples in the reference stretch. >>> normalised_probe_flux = 1.00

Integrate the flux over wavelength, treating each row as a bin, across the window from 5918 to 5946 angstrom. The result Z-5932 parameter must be 2628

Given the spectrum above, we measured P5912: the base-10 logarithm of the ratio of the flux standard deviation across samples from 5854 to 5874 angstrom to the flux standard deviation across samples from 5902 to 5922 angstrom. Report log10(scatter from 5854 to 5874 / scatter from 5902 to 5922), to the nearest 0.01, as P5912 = 0.57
